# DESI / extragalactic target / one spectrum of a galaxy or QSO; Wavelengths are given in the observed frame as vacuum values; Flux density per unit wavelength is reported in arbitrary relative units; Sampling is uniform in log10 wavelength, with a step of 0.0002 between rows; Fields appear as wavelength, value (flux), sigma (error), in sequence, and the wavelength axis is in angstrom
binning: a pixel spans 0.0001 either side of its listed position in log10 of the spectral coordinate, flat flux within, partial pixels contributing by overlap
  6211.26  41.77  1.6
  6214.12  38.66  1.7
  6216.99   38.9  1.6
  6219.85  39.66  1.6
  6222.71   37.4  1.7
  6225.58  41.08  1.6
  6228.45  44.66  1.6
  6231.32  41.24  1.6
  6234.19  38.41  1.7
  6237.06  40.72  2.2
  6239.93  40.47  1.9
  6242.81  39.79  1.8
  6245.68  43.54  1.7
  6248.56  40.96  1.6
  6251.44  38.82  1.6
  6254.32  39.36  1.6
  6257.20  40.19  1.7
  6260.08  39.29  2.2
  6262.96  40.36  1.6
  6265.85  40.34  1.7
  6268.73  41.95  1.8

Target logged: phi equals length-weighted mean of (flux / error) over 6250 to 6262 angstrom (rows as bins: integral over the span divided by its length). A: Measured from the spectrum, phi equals 22.7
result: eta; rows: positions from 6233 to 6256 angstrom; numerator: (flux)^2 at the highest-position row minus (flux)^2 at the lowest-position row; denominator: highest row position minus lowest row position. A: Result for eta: 4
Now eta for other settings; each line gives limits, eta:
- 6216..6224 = -20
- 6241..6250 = 16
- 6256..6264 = 2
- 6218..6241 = 3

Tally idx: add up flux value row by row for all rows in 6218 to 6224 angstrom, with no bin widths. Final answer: 77.1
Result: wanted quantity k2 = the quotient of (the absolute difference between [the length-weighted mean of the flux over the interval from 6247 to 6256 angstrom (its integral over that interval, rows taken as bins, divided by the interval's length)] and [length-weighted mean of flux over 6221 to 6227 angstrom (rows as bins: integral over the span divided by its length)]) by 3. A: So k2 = 0.16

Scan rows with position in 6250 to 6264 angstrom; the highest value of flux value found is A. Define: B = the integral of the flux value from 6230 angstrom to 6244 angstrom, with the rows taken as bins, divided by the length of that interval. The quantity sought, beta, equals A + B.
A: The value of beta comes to 80.5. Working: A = 40.36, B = 40.1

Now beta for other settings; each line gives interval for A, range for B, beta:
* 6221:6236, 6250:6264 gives 84.3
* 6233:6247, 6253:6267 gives 83.4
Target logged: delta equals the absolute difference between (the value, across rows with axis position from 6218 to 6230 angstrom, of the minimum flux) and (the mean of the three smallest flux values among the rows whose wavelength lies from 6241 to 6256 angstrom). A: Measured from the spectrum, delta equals 1.9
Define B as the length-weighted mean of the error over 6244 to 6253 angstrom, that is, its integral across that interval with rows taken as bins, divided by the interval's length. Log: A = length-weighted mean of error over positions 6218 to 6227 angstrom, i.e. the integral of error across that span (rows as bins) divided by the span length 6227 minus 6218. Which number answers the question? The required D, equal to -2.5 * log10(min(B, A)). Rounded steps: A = 1.63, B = 1.64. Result -0.532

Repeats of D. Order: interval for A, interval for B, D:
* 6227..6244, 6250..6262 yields -0.619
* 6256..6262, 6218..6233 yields -0.524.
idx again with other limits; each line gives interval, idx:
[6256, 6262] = 79.5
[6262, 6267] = 80.7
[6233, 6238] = 79.1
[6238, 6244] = 80.3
